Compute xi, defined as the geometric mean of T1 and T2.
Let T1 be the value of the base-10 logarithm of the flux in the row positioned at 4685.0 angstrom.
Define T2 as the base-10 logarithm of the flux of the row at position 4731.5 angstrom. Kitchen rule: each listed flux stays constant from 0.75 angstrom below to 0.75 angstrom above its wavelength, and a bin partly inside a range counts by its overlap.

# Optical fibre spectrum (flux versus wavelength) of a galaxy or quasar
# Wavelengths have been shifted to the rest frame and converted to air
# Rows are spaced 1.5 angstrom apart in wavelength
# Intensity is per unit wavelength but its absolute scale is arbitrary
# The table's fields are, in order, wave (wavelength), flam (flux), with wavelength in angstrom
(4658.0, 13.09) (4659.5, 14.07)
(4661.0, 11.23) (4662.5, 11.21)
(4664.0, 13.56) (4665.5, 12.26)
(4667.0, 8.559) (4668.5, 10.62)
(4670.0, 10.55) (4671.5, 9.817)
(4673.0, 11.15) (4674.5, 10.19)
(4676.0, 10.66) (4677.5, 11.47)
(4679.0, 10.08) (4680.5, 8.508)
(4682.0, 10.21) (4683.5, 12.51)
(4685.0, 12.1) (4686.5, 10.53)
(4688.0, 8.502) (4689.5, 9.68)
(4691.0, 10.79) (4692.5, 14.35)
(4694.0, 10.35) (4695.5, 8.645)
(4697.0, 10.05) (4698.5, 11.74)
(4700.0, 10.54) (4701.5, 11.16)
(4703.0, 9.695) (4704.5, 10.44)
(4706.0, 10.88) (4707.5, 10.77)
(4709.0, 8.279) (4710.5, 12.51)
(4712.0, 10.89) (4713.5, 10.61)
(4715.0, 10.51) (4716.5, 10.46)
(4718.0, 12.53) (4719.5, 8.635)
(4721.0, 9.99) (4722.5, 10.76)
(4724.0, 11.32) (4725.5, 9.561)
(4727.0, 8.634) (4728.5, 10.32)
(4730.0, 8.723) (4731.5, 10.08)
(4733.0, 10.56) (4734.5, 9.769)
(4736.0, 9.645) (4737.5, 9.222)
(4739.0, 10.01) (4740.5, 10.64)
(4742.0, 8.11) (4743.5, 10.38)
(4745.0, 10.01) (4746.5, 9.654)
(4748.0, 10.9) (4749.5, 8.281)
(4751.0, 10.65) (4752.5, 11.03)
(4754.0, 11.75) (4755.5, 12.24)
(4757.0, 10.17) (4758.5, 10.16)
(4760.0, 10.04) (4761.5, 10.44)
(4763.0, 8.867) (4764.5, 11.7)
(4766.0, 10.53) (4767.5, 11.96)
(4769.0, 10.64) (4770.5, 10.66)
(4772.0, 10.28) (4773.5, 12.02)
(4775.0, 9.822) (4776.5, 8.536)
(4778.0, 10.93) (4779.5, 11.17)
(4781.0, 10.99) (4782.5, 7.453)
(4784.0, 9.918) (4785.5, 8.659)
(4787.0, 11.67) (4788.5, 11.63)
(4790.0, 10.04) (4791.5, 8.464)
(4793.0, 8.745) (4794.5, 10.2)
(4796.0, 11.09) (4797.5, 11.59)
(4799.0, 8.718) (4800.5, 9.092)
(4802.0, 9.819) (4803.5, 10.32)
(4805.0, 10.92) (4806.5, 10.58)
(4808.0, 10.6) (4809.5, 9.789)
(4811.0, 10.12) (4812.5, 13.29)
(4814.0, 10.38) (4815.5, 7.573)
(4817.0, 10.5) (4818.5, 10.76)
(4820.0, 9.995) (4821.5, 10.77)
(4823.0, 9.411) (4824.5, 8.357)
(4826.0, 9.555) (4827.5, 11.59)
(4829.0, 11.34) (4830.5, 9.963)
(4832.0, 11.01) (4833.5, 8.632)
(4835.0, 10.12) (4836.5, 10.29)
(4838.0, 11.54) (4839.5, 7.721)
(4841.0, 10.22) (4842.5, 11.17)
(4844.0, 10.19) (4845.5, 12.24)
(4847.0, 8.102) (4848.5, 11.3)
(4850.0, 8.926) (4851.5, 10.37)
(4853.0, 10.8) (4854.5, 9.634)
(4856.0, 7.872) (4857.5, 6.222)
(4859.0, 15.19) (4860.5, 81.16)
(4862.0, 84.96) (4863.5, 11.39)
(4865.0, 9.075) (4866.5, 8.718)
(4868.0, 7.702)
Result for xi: 1.04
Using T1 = 1.083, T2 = 1.00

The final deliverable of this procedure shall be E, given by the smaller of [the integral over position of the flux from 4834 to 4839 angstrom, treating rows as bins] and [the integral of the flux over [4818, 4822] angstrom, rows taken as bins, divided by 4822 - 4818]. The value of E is 10.5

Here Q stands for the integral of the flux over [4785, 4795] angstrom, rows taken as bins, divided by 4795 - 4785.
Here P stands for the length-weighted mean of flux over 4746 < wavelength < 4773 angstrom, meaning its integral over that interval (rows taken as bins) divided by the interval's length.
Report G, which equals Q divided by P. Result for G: 0.94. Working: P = 10.6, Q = 9.9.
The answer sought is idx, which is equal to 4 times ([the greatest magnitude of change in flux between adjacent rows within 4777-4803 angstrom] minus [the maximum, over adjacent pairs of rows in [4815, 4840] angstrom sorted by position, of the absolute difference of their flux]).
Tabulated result -1.1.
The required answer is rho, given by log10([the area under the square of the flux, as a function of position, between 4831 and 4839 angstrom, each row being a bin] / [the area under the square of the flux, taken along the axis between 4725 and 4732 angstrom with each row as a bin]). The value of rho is 0.13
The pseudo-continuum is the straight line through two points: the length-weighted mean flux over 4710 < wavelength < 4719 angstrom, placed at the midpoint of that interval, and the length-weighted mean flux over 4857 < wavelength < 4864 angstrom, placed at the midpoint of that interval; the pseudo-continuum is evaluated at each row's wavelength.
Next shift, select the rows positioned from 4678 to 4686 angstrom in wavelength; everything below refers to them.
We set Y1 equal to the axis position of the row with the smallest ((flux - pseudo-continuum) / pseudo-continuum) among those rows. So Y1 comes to 4680.5 angstrom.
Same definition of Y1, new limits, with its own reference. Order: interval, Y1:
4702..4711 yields 4709.0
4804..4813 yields 4809.5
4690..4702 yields 4695.5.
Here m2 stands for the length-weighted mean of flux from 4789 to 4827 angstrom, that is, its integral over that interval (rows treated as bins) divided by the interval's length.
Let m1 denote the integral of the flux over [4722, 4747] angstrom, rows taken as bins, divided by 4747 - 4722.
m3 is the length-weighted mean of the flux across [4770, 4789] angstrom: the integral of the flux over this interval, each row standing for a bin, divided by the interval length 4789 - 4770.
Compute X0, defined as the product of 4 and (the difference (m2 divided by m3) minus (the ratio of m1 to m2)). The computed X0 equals 0.0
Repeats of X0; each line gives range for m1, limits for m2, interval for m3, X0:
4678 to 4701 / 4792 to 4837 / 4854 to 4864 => -2.9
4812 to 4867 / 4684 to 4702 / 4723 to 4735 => -0.9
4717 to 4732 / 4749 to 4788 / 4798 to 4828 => 0.3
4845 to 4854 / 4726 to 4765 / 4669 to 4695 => -0.3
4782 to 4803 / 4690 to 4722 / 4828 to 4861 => -0.4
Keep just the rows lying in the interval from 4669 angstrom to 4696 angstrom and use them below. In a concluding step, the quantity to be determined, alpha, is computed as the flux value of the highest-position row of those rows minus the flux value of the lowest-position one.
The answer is -1.9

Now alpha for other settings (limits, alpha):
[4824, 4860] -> 6.8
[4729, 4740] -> 1.3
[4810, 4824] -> -0.7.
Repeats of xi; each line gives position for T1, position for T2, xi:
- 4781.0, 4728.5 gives 1.03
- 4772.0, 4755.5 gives 1.05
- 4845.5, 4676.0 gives 1.06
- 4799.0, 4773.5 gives 1.01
